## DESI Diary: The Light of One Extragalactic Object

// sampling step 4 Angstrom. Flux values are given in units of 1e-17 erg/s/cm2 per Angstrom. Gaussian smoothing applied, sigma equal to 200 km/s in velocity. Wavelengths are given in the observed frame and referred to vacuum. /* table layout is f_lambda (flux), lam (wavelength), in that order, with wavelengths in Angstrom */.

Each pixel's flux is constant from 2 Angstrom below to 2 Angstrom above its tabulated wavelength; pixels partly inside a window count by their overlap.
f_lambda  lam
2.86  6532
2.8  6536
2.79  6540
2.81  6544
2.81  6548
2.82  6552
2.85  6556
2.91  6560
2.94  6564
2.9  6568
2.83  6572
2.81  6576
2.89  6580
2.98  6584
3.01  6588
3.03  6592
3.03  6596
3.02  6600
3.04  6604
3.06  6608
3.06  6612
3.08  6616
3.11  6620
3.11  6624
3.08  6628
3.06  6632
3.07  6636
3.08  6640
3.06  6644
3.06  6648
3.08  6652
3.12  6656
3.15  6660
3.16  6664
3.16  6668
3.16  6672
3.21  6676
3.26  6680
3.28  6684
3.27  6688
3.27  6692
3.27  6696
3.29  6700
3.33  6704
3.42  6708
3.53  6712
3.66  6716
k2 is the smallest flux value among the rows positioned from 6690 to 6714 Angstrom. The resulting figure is 3.27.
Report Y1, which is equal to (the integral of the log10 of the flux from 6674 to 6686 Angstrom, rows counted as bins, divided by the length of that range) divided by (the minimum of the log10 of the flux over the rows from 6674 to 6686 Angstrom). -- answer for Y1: 1.01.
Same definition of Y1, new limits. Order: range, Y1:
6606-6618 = 1.00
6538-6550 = 1.00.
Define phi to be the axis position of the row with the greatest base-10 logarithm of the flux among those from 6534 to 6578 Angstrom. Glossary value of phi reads 6564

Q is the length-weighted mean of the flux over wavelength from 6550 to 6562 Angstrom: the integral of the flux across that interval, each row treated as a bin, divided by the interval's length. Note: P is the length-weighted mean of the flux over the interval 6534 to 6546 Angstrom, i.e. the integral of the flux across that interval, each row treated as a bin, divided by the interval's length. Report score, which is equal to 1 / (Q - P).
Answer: 17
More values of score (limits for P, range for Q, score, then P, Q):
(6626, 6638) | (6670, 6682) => 7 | 3.07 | 3.21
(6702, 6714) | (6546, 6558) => -2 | 3.43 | 2.83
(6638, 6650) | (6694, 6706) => 4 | 3.07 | 3.30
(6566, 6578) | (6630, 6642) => 4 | 2.85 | 3.07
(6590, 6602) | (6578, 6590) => -15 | 3.03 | 2.96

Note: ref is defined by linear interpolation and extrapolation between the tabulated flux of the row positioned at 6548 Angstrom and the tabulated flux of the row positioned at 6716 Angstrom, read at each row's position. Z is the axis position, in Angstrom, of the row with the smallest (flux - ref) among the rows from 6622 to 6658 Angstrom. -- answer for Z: 6652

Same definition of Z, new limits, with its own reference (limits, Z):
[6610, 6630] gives 6628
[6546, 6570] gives 6568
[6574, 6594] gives 6576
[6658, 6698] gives 6696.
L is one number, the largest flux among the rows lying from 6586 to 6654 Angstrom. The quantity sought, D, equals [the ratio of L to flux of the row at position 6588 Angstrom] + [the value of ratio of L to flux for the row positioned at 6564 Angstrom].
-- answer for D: 2.09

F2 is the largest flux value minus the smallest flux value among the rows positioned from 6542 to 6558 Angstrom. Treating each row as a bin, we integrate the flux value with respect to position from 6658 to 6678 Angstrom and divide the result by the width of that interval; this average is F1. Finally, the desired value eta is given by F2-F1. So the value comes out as -3.13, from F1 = 3.17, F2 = 0.04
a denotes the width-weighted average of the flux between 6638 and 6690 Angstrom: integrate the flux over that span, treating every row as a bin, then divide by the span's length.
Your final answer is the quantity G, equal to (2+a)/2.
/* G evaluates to 2.58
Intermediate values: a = 3.16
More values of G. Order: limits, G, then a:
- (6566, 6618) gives 2.49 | 2.98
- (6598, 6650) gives 2.53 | 3.07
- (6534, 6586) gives 2.43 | 2.86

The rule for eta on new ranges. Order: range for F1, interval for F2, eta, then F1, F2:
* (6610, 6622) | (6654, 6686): -2.92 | 3.08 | 0.16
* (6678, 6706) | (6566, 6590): -3.08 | 3.28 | 0.20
